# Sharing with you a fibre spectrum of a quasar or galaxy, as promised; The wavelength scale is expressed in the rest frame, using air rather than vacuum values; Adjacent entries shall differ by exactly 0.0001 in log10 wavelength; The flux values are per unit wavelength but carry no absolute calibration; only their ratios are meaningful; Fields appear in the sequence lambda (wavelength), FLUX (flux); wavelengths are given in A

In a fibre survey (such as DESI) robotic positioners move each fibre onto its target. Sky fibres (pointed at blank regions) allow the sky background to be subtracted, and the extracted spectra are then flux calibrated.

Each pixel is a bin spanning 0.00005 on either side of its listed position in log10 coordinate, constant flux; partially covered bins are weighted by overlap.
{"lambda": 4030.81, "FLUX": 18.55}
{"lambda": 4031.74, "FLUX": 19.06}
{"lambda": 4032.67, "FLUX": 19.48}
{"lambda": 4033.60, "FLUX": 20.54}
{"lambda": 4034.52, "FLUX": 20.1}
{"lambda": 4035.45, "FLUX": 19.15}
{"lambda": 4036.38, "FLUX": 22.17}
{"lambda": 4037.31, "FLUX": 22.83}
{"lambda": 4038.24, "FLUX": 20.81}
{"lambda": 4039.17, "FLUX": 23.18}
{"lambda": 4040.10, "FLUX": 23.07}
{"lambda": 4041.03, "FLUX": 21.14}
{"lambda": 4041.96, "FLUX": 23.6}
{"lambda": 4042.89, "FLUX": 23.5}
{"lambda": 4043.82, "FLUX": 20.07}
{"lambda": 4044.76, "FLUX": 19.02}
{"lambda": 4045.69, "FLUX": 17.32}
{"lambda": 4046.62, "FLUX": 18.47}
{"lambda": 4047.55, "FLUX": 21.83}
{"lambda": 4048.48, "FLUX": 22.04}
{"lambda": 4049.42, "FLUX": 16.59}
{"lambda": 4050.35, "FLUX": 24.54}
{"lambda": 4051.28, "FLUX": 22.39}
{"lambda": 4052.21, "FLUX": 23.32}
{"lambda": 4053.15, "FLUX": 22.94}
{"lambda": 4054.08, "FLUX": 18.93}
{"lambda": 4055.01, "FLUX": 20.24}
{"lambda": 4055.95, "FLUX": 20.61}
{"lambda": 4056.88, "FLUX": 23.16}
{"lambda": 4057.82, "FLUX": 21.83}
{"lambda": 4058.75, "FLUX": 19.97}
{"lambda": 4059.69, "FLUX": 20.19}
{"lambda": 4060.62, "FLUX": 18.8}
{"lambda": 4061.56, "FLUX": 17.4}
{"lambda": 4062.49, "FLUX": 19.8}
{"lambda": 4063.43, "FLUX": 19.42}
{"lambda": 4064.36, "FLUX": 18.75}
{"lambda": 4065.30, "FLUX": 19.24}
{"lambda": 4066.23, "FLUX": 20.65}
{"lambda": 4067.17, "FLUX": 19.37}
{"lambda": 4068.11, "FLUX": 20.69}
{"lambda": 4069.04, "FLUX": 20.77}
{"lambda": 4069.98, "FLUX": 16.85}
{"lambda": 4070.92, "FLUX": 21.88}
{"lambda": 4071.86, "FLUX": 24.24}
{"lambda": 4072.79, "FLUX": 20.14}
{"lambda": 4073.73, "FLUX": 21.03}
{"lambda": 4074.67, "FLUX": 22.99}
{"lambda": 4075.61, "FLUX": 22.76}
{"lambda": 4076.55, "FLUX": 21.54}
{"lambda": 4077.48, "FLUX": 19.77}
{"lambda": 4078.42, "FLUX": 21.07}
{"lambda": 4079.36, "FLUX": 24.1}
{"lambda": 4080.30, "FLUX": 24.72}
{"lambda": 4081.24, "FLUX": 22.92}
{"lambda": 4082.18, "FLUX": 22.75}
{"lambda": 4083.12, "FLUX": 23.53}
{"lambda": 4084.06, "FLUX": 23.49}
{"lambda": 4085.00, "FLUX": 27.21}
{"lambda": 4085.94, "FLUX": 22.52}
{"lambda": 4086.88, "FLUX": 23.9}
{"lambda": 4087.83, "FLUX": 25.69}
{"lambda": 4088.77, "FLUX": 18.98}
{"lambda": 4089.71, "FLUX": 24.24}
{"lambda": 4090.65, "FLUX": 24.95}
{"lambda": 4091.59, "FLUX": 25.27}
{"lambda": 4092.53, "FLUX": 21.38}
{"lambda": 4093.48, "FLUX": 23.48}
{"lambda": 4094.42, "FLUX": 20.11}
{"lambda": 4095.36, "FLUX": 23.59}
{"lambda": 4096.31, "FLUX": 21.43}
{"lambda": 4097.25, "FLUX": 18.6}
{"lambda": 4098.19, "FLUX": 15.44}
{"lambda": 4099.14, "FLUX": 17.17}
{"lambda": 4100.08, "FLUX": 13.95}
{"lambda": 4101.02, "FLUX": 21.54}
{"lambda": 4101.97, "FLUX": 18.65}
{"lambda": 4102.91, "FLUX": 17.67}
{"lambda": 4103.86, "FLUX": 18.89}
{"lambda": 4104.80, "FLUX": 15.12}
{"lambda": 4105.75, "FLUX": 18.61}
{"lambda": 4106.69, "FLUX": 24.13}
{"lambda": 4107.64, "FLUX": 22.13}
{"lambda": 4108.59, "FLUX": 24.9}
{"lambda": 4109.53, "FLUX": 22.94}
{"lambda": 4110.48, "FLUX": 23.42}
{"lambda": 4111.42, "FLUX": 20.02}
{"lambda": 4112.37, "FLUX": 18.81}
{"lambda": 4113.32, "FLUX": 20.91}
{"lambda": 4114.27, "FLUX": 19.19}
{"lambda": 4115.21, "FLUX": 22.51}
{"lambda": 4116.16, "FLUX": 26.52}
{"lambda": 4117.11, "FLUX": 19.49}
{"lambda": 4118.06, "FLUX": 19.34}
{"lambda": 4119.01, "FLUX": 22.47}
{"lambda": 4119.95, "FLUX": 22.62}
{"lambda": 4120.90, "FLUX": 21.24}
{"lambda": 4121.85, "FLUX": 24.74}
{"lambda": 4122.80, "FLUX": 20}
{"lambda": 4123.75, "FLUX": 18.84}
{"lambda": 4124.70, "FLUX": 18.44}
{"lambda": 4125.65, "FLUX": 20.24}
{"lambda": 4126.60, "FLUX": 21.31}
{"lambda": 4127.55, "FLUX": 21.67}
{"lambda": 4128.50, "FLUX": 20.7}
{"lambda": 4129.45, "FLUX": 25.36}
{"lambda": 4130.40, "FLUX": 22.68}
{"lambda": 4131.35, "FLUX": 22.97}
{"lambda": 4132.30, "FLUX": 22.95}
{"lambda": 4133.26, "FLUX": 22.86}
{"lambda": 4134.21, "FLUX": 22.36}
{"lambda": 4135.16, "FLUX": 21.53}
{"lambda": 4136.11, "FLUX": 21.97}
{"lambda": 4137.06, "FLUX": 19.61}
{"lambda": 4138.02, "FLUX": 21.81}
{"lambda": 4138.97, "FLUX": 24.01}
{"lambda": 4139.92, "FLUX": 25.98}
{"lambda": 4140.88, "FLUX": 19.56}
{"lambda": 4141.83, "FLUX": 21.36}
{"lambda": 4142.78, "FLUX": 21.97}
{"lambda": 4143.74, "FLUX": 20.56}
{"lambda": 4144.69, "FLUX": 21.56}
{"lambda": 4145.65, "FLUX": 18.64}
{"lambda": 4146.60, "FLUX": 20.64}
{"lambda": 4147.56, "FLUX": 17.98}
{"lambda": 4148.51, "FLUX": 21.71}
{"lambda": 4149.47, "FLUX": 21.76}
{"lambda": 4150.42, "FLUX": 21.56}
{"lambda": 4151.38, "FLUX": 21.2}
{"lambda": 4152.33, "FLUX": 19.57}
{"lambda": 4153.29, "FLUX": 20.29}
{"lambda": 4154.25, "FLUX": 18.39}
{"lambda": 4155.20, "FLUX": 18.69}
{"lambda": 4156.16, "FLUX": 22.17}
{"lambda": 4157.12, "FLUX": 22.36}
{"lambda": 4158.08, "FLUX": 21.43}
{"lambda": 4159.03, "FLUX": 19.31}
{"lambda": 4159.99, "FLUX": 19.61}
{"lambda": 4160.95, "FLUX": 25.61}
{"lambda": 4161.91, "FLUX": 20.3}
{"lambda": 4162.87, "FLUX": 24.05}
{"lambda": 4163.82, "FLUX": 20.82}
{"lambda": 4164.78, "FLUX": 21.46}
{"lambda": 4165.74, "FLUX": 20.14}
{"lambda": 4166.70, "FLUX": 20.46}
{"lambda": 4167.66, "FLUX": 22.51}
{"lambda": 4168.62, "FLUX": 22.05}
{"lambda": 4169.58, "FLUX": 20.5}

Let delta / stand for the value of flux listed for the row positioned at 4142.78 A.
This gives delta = 21.97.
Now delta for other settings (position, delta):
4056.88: 23.16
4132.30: 22.95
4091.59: 25.27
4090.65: 24.95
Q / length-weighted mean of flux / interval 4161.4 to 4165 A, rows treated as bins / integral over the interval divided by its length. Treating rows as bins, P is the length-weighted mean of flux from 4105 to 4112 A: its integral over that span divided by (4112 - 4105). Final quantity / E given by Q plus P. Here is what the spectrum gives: 44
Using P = 22.0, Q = 21.7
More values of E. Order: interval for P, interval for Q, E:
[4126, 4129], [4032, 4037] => 42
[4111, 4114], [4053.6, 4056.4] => 40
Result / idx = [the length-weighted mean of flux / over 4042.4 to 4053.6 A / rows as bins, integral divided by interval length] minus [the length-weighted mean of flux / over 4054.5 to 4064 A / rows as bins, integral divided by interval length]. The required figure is 0.9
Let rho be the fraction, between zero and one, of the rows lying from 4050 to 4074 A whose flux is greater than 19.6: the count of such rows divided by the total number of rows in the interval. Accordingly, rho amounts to 0.69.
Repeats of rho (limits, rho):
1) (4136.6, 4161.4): 0.73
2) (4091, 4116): 0.58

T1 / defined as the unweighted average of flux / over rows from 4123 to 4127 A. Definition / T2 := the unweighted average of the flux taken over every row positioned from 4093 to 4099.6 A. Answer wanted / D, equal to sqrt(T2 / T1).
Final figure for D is 1.01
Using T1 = 19.7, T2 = 20.0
